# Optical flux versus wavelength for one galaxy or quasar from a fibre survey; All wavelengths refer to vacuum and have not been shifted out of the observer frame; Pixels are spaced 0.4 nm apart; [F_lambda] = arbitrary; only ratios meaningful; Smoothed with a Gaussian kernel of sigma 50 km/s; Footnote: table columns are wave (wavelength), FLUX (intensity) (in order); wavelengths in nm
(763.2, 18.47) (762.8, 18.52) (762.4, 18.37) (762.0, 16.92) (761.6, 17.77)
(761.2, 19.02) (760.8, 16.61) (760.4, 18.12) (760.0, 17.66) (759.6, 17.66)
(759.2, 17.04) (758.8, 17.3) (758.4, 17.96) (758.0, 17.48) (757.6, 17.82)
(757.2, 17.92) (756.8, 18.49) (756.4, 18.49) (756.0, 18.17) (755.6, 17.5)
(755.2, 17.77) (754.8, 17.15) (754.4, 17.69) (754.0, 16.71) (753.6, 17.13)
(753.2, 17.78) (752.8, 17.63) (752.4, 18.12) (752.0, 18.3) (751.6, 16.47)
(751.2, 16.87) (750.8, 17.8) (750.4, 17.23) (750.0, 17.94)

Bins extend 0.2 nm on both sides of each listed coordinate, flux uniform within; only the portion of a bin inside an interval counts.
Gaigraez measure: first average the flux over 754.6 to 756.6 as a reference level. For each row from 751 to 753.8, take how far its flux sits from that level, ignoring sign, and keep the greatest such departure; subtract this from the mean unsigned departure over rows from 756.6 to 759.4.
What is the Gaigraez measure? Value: -1.0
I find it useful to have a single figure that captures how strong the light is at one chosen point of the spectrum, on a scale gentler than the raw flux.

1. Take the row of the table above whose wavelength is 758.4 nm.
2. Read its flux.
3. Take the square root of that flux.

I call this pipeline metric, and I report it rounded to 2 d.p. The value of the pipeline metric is 4.24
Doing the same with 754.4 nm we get 4.21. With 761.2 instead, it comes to 4.36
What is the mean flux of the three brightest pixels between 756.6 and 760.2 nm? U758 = 18.12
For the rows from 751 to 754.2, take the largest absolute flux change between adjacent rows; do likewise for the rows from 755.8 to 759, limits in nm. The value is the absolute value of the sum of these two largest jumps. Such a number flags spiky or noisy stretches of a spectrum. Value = 2.5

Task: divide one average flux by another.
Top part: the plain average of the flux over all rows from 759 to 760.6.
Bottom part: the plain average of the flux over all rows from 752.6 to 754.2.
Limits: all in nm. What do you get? 1.02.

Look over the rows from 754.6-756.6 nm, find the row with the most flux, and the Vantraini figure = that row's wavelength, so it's 756.4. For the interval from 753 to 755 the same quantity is 753.2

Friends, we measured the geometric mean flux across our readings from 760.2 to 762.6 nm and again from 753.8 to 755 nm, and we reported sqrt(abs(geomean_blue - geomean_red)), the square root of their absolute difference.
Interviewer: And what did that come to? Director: 0.78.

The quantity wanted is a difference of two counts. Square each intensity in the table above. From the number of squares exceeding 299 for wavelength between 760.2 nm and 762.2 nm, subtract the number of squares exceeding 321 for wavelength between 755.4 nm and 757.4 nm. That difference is -1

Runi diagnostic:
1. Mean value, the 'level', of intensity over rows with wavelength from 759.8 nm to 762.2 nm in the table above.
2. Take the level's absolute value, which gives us 17.7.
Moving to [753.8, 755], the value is 17.2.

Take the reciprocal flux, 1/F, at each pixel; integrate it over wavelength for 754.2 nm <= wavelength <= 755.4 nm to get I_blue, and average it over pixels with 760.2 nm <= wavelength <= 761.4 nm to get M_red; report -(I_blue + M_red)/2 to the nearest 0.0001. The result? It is -0.0622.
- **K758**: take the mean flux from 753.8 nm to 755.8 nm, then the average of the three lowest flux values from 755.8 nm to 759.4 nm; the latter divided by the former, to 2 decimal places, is 0.99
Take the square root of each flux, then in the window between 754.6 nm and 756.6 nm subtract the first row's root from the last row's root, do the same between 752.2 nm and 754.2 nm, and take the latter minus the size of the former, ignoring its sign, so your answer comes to -0.33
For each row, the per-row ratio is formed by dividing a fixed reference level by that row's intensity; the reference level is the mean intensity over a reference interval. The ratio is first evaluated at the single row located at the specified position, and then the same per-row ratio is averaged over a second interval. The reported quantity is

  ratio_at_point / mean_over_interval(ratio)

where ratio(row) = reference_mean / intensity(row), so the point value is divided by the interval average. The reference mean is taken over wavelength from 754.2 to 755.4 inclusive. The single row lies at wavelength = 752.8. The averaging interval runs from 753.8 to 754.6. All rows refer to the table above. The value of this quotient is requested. 0.97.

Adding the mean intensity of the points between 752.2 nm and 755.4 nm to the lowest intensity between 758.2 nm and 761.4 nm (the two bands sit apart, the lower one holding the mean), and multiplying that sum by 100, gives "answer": 3411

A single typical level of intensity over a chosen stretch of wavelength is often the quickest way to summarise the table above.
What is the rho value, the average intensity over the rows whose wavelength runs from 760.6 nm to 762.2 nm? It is 17.58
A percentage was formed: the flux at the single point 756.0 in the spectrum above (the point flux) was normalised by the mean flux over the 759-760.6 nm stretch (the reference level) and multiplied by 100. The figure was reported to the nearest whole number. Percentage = 103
